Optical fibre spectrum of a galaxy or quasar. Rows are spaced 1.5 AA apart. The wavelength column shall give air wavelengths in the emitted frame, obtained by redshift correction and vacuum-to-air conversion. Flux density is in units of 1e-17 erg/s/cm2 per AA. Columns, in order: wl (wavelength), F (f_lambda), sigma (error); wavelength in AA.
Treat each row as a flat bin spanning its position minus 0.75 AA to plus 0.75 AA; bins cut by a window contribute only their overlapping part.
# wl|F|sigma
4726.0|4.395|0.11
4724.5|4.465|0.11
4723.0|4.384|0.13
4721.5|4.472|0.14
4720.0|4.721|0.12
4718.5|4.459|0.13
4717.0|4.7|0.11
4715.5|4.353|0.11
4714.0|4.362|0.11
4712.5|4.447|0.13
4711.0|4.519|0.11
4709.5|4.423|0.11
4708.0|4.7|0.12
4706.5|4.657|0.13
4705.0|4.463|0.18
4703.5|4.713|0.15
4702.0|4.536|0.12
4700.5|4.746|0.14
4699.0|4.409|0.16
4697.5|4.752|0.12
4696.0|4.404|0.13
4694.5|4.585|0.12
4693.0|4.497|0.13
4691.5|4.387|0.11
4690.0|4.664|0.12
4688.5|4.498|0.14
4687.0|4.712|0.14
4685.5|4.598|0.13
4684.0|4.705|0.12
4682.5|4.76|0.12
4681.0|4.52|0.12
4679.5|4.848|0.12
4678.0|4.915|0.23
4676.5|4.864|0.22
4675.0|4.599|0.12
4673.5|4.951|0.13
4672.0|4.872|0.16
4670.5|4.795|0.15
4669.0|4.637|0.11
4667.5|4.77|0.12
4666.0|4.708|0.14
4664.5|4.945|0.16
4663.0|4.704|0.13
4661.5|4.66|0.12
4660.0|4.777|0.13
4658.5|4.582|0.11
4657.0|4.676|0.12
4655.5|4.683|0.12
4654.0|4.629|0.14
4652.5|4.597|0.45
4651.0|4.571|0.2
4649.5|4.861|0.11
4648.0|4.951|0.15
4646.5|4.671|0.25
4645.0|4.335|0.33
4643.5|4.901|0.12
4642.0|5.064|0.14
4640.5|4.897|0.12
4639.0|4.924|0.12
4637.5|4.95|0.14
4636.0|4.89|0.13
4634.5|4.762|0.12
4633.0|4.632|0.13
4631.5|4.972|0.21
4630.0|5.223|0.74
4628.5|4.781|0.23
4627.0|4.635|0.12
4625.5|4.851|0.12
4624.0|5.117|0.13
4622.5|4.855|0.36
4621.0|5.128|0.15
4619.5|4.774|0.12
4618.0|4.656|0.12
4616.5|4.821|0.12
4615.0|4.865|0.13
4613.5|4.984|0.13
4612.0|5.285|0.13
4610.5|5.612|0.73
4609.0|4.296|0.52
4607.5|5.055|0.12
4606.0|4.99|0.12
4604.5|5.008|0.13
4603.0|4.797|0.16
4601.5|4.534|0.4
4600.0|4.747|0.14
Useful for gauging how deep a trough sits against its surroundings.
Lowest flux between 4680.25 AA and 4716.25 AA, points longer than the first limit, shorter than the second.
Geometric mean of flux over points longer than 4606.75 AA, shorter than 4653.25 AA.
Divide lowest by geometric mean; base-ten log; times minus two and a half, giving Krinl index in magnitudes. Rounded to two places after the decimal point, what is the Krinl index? 0.12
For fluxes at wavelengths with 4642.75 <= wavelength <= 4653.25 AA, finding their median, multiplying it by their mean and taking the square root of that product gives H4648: 4.68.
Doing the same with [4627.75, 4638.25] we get 4.89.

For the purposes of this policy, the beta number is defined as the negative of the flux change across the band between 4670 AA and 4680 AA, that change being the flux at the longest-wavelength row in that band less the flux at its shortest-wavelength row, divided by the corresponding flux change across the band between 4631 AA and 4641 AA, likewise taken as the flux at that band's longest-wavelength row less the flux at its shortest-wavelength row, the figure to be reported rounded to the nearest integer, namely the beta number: 1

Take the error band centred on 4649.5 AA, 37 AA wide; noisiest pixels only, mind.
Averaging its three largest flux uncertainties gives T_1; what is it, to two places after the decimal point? 0.34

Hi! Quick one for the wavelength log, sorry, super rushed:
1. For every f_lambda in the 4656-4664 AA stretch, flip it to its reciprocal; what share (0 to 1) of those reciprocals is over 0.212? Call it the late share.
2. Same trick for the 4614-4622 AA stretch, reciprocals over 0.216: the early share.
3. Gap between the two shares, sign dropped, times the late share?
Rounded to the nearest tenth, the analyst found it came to 0.6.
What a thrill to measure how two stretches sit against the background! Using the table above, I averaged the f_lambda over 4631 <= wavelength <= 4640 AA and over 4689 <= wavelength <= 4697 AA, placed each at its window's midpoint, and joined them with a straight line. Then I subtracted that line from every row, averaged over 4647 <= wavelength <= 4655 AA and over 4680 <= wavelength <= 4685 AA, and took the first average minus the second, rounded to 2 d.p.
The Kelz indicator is -0.13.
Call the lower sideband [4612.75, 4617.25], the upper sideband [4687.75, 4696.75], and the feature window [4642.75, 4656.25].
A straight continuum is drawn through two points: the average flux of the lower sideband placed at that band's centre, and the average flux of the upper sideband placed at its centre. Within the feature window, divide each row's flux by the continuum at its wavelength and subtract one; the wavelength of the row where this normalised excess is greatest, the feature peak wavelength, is 4648.0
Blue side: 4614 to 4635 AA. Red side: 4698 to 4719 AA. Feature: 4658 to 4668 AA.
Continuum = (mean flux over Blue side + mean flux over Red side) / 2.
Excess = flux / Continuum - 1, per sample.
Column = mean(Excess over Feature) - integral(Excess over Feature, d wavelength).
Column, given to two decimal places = -0.07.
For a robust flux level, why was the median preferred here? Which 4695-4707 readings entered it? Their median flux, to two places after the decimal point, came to 4.60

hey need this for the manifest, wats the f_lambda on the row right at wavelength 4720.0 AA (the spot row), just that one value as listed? 4.721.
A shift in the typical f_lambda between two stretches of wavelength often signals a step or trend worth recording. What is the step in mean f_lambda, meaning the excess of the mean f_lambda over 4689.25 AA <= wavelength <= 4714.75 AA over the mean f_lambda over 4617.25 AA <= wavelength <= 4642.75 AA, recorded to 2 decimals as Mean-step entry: -0.34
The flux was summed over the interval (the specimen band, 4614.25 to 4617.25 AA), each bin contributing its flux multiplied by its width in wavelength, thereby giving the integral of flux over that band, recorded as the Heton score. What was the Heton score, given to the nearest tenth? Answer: 14.5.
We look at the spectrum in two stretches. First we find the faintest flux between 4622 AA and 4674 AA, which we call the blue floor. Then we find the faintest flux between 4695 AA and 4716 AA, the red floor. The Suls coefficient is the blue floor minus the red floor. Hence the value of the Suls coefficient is -0.02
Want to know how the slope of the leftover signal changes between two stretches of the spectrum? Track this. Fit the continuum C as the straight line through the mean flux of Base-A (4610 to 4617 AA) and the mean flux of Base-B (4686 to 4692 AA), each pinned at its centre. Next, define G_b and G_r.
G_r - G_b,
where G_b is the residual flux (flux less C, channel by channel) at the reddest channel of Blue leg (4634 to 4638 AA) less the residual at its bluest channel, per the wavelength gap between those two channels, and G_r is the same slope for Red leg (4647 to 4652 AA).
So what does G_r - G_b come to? -0.19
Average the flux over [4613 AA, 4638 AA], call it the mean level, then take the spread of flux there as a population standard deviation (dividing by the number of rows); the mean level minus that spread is 4.71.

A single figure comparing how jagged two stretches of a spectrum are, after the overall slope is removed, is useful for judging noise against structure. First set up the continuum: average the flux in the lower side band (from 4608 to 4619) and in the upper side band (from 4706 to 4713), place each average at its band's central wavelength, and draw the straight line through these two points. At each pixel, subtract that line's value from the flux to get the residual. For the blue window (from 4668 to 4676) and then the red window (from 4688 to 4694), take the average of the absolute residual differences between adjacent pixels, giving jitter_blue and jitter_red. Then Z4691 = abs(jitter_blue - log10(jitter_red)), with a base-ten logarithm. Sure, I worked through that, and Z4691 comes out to 0.90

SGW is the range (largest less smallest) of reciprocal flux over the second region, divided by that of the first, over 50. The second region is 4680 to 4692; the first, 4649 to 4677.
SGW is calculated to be 0.021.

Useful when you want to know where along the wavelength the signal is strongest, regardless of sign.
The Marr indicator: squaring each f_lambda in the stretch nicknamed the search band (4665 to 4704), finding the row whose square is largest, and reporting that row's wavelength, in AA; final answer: 4673.5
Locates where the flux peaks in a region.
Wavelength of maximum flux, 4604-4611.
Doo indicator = 4610.5 AA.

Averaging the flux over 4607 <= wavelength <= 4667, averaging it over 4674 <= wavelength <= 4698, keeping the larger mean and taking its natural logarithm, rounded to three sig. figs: 1.58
